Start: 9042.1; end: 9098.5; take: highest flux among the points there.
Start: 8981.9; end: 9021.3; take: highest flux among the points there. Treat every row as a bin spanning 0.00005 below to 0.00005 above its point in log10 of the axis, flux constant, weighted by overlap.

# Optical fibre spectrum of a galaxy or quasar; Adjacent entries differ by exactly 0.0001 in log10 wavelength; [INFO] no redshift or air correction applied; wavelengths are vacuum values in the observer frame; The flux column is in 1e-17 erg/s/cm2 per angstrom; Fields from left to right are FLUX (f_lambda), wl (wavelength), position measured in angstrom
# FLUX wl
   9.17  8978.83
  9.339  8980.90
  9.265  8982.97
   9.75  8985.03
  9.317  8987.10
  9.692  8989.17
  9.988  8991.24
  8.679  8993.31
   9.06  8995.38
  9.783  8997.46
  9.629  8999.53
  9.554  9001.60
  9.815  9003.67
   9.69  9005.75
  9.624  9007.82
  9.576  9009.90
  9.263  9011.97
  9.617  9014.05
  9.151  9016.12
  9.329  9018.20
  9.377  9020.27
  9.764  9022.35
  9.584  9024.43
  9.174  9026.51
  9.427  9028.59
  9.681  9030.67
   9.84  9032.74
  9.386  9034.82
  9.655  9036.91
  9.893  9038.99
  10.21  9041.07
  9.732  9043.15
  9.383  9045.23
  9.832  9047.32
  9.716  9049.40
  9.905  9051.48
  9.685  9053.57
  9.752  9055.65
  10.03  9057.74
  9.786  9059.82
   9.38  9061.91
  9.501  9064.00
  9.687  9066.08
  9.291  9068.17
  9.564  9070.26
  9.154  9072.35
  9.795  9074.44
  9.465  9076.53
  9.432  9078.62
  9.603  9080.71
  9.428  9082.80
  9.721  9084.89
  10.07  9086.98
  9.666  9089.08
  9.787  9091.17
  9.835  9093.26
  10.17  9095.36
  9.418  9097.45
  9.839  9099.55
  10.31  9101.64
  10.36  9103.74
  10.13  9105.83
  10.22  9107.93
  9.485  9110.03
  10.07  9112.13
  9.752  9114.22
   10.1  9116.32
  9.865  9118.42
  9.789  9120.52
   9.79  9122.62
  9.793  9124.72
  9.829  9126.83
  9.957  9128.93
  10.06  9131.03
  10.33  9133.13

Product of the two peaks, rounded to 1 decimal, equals 101.6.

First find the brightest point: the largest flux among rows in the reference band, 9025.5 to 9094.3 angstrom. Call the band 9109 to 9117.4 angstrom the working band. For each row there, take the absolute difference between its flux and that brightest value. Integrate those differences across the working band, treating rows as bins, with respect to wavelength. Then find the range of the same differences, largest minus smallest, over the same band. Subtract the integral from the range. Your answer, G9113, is -2.4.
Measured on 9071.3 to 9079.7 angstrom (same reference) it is -5.6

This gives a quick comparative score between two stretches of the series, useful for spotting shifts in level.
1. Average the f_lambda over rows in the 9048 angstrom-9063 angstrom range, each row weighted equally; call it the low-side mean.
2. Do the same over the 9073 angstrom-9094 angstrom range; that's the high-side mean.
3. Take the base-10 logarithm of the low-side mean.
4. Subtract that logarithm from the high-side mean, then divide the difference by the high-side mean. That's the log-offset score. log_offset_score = 0.898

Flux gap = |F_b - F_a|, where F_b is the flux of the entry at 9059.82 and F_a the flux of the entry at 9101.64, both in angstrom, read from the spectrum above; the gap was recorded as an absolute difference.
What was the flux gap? 0.5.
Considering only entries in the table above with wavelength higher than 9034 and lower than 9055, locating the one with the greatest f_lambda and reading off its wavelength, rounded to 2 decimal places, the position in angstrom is 9041.07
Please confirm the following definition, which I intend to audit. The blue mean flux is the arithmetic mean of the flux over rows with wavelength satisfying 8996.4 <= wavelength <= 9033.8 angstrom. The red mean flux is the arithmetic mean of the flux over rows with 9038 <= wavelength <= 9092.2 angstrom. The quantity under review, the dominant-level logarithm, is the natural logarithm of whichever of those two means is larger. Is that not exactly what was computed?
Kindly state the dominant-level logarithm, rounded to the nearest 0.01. 2.27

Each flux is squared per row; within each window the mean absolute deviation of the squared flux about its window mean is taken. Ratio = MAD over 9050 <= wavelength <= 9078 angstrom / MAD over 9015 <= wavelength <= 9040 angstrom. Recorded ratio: 1.0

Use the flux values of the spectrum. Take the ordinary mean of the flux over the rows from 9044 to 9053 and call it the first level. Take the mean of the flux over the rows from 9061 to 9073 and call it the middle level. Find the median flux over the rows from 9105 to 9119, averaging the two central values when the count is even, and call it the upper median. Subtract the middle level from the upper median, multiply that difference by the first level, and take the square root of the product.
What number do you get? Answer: 2.5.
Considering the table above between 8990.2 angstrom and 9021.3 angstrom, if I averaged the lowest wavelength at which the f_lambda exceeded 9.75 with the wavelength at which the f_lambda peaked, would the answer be 8991.2 angstrom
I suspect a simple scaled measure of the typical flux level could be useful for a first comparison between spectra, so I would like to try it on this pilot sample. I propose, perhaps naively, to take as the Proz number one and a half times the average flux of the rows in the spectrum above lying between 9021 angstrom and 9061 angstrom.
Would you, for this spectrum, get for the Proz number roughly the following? 14.6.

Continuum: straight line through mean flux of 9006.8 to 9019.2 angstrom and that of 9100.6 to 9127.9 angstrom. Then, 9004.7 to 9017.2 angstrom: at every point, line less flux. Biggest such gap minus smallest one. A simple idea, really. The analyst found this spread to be 0.6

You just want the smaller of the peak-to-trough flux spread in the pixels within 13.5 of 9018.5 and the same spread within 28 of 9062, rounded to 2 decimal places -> 0.61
